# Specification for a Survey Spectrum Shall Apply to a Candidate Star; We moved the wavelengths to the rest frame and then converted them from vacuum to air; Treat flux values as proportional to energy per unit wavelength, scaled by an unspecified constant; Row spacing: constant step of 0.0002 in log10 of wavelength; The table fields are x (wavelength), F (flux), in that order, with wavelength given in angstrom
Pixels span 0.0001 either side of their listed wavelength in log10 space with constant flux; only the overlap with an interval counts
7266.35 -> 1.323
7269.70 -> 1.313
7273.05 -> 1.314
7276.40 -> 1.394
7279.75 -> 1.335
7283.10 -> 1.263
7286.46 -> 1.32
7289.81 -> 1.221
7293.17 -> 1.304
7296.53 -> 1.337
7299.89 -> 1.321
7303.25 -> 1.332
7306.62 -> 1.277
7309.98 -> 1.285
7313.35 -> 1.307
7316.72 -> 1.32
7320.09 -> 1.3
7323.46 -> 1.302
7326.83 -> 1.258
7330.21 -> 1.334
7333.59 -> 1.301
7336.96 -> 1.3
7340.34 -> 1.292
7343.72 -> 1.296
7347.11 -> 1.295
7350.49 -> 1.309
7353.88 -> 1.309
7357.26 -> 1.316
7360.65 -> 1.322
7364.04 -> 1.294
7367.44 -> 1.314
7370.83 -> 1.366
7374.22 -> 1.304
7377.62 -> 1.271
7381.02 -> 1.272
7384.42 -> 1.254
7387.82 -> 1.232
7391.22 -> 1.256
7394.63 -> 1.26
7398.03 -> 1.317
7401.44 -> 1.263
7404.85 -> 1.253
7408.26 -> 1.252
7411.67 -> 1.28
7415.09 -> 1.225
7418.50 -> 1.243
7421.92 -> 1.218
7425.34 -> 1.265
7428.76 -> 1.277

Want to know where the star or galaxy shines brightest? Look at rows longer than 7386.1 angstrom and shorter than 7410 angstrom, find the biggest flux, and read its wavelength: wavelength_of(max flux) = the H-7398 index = 7398.03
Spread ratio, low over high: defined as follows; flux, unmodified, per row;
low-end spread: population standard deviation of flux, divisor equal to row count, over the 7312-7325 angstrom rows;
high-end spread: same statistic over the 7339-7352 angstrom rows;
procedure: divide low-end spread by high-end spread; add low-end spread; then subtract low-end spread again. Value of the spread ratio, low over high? 1.2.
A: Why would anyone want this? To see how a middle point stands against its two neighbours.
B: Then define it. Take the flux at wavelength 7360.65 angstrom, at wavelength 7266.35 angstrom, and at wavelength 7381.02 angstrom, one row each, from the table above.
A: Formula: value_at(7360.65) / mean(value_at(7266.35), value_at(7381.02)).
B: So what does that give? 1.02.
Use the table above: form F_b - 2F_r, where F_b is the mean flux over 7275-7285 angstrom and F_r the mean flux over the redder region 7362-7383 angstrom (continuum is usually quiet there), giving -1.28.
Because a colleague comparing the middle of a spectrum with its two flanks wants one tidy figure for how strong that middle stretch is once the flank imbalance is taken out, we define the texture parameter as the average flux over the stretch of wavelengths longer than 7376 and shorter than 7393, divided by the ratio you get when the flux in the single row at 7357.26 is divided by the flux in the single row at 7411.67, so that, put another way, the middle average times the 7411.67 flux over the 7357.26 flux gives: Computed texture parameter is 1.22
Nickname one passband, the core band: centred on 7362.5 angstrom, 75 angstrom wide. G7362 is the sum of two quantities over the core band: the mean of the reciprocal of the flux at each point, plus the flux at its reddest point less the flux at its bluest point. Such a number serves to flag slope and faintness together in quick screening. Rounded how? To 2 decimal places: 0.83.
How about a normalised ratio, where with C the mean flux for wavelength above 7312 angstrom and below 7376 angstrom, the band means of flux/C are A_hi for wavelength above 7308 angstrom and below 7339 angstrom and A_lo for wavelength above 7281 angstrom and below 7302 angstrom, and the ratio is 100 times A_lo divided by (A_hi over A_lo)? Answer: 99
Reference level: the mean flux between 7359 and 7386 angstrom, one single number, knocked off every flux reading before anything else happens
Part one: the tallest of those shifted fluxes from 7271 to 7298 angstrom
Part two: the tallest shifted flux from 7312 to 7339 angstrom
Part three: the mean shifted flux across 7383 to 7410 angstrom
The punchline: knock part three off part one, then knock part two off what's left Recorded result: 0.10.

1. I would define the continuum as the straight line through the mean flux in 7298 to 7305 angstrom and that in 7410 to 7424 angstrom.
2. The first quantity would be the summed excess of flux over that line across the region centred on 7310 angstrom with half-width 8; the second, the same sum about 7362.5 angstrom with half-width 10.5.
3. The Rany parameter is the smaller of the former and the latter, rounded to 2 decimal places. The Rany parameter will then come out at -0.08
